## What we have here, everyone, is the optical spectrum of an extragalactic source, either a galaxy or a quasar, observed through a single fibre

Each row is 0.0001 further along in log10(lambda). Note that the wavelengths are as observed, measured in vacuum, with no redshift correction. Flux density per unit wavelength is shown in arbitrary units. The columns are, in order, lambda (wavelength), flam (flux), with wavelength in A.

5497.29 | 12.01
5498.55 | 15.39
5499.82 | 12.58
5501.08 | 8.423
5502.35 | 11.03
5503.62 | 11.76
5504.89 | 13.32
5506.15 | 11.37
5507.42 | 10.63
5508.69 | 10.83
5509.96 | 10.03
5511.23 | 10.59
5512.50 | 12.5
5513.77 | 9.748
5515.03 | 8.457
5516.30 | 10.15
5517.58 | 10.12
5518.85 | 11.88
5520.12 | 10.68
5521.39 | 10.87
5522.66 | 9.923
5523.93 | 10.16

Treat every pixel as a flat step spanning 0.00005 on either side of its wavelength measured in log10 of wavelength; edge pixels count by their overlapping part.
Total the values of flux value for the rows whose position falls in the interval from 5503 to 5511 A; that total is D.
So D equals 68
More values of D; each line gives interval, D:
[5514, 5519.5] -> 41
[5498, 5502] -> 36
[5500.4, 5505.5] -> 45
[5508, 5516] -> 62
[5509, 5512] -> 21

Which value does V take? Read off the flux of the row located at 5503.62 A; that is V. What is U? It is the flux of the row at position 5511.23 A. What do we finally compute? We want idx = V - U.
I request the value 1.2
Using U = 10.59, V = 11.76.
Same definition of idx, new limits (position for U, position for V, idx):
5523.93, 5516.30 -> 0.0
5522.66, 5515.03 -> -1.5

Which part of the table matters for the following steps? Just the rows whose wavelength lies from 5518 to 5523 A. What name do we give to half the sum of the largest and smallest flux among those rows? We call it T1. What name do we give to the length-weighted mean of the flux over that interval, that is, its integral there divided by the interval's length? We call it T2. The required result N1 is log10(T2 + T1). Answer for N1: 1.338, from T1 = 10.9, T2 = 10.9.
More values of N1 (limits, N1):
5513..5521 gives 1.310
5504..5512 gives 1.359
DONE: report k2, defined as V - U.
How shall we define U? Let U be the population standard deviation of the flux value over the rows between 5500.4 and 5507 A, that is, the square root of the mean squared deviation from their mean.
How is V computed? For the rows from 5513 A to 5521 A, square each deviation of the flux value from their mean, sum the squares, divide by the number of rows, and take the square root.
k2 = -0.56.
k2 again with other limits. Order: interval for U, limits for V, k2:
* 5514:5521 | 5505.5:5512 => -0.67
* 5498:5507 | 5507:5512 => -1.69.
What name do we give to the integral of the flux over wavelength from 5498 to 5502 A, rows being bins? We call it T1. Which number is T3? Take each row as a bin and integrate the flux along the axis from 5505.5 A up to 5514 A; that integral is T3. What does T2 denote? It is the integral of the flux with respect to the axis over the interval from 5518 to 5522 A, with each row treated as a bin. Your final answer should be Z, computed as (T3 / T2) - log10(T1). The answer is 0.4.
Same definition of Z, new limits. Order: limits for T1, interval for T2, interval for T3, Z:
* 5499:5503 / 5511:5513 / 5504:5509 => 0.8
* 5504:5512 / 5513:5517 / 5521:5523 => -1.4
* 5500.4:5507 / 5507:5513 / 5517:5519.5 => -1.4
